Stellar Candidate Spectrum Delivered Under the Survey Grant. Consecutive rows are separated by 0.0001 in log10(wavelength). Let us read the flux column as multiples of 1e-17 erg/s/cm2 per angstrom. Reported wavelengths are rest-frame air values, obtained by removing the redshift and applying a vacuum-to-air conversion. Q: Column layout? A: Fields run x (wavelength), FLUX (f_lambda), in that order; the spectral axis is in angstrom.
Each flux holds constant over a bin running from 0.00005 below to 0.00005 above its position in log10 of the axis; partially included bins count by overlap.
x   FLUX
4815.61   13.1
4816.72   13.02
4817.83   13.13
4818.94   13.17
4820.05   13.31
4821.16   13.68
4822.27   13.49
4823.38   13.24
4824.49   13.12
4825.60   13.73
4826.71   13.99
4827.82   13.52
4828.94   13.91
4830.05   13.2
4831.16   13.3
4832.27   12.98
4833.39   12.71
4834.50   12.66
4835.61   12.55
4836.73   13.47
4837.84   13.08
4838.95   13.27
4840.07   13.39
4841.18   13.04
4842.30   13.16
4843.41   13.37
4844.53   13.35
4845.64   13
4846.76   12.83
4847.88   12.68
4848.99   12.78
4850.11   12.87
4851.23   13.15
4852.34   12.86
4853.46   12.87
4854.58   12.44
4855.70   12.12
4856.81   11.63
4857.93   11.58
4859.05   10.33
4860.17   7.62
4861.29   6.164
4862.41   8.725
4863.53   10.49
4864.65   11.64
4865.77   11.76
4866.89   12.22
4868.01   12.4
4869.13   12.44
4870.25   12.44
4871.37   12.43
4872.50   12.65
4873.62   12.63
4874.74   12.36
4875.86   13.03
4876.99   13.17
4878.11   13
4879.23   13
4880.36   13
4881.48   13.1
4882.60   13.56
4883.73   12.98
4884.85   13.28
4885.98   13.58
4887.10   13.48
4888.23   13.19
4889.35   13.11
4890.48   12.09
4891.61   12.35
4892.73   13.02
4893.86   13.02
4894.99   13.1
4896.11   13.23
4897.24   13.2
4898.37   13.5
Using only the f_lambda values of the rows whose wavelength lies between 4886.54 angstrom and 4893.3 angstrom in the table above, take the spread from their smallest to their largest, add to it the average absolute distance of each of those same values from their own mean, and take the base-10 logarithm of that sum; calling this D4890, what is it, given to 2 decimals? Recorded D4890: 0.26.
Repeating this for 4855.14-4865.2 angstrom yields 0.88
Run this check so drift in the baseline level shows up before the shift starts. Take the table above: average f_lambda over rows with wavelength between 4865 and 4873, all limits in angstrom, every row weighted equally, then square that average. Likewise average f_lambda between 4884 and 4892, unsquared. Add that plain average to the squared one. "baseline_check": 165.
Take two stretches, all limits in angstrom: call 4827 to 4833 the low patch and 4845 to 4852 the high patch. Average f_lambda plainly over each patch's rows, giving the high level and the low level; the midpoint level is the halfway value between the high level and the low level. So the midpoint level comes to 13.1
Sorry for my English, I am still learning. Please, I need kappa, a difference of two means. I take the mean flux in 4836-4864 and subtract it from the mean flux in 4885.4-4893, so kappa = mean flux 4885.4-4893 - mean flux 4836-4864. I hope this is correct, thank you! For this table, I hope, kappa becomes 1.0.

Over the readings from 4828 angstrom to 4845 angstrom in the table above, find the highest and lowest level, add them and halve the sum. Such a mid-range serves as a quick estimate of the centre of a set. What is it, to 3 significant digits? 13.2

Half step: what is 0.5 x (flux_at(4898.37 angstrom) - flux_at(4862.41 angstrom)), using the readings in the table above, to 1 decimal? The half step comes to 2.4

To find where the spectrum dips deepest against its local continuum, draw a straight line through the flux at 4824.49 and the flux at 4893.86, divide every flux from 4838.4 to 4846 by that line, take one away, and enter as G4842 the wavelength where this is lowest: 4845.64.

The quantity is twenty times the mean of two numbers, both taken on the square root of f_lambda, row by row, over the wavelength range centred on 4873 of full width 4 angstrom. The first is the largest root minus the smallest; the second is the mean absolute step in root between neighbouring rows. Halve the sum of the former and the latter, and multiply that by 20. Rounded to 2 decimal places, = 0.65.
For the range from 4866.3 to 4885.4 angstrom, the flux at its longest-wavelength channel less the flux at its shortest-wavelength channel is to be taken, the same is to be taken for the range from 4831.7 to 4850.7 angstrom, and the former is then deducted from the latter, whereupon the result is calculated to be -1.2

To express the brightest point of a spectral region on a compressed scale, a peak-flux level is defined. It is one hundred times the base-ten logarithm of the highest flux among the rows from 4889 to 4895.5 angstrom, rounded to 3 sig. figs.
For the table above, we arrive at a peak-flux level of 112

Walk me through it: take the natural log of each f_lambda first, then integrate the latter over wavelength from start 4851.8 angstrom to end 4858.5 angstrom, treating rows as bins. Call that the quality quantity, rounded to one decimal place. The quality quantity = 16.8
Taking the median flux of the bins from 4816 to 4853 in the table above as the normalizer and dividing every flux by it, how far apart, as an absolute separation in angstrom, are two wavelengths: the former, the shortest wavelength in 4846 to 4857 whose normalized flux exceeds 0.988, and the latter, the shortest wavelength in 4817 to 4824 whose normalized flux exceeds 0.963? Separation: 33.4 angstrom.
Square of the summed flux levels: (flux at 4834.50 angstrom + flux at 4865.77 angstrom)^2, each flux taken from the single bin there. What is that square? 596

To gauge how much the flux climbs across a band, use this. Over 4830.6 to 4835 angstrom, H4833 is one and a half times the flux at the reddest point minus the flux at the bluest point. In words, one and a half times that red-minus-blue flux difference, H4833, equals -1.0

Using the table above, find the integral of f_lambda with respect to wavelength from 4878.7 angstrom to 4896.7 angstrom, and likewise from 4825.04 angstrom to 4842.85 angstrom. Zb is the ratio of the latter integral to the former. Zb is 1.00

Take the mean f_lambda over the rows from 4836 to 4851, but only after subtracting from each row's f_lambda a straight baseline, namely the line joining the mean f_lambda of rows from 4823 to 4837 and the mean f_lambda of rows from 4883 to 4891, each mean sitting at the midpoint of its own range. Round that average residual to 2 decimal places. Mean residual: -0.12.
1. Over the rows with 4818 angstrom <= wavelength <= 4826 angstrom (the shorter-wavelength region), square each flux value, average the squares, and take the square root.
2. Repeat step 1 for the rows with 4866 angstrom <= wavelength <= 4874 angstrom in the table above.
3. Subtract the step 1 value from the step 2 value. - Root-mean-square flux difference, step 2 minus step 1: -0.93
